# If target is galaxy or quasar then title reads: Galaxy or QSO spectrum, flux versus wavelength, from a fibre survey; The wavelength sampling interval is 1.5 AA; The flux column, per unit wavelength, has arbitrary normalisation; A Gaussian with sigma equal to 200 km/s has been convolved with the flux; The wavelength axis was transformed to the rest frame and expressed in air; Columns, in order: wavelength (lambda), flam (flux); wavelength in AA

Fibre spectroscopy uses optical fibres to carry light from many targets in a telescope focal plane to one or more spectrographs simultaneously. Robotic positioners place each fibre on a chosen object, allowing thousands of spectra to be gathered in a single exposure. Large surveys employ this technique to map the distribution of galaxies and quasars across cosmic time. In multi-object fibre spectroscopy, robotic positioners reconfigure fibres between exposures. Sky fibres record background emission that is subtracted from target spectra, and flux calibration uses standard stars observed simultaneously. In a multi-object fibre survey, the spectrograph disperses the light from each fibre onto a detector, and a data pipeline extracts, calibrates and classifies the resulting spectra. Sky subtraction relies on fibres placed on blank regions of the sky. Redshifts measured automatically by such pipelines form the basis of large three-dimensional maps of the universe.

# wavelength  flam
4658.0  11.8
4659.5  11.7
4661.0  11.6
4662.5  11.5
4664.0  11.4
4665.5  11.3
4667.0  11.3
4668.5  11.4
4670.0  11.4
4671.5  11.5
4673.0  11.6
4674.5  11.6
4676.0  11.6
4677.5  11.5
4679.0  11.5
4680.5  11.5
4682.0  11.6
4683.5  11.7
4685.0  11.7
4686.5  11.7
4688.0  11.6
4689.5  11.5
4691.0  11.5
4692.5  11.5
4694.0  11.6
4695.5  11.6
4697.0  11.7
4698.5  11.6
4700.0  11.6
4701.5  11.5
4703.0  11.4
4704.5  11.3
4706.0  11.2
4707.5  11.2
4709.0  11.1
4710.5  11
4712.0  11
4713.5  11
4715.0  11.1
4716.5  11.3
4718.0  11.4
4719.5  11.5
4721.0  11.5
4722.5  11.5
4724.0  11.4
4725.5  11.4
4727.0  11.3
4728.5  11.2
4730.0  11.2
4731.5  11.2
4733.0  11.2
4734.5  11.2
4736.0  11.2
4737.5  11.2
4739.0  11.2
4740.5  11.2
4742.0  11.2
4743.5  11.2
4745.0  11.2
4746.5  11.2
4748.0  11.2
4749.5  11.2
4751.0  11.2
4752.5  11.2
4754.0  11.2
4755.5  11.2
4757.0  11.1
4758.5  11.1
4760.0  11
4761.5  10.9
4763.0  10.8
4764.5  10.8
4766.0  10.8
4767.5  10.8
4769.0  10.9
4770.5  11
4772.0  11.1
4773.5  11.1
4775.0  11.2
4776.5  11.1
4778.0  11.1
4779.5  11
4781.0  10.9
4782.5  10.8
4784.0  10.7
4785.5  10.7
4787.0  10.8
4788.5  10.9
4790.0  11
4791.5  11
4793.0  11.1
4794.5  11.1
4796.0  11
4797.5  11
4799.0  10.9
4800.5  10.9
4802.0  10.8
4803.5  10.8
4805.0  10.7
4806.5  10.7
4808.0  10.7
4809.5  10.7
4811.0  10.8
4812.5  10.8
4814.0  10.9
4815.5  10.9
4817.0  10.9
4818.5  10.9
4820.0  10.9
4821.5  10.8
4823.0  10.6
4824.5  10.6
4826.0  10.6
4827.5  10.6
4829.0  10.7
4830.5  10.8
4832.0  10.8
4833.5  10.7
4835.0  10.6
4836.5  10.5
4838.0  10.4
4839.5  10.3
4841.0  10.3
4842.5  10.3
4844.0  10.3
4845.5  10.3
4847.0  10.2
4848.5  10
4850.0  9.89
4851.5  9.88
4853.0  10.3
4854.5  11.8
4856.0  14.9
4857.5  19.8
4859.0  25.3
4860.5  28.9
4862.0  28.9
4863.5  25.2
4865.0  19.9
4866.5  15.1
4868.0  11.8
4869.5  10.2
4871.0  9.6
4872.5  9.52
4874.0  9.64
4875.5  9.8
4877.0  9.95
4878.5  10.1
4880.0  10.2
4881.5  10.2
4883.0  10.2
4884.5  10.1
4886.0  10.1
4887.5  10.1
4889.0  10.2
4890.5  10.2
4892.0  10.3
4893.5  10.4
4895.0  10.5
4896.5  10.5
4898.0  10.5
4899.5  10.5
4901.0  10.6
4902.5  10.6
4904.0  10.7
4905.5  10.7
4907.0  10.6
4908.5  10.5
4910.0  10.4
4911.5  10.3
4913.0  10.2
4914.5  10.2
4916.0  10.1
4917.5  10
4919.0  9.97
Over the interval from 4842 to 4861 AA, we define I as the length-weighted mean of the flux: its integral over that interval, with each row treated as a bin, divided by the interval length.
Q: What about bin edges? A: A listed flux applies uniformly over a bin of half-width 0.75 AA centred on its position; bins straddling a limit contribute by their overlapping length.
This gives 13.8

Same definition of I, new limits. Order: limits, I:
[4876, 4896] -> 10.2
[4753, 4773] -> 11.0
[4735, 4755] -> 11.2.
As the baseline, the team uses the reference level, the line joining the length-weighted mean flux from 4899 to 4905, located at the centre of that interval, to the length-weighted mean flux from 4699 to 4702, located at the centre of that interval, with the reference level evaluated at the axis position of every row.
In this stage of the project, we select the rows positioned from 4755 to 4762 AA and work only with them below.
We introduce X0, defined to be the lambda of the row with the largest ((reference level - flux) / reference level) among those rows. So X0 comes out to 4761.5 AA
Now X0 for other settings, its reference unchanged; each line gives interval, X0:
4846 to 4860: 4851.5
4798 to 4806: 4805.0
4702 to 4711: 4710.5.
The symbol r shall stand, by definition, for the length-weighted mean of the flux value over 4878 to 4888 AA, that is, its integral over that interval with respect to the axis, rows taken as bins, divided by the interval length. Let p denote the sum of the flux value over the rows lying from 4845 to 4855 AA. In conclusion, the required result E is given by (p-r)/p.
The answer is 0.860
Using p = 72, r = 10.1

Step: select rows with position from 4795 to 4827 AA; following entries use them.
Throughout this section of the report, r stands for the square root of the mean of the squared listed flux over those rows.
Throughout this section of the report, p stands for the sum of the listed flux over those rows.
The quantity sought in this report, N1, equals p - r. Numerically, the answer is 216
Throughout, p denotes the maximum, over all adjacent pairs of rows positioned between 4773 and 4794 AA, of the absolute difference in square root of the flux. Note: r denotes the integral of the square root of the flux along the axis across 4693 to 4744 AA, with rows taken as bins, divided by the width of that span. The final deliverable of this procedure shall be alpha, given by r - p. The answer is 3.35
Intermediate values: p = 0.0152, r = 3.36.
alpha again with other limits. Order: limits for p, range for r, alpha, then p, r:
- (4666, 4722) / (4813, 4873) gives 3.50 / 0.0299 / 3.53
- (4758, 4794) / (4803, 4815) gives 3.27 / 0.0152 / 3.28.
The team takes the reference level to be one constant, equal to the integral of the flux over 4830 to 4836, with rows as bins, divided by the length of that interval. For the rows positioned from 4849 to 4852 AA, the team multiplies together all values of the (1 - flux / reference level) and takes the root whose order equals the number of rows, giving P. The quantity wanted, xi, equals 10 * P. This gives 0.77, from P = 0.077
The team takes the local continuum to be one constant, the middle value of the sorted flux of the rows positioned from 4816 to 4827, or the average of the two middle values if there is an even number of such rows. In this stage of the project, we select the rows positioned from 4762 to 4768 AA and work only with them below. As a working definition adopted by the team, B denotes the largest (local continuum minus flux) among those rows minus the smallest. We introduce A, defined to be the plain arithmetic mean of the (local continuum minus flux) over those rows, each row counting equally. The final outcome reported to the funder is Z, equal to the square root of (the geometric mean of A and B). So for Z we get 0.0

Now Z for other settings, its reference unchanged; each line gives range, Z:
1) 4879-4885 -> 0.5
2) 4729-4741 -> 0.0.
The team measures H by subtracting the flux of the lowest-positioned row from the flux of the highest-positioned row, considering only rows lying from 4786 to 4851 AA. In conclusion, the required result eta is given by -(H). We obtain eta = 0.91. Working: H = -0.91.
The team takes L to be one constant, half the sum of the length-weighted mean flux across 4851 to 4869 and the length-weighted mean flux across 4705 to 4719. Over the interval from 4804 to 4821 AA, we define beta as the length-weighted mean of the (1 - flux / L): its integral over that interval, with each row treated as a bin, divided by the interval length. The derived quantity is 0.27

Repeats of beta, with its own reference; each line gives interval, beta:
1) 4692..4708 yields 0.23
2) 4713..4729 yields 0.24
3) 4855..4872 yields -0.27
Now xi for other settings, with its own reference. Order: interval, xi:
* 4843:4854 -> 0.52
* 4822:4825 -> 0.11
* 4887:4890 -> 0.52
